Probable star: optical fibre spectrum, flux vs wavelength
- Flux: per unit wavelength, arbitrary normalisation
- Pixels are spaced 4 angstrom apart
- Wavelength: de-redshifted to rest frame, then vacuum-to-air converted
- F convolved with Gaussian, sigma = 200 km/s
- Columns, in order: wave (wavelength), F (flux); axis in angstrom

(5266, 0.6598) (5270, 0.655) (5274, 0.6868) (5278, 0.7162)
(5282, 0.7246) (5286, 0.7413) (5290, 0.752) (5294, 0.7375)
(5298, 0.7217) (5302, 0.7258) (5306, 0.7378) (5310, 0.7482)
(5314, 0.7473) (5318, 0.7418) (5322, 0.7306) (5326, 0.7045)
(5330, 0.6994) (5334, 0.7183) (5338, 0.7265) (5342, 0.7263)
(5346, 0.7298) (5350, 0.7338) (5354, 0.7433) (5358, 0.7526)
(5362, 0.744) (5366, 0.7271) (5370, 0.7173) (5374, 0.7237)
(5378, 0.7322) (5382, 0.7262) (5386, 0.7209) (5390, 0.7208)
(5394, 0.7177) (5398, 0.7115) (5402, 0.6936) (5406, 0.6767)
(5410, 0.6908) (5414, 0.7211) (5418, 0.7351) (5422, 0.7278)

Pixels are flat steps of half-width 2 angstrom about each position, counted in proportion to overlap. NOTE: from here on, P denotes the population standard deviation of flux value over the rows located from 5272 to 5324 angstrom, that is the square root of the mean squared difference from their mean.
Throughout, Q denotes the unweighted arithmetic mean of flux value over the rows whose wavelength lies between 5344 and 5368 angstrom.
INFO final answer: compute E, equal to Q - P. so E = 0.722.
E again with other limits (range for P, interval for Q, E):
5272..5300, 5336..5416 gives 0.702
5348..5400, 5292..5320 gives 0.726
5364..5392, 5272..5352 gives 0.723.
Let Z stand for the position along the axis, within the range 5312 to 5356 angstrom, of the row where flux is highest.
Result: 5314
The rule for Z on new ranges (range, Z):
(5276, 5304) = 5290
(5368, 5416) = 5378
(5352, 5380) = 5358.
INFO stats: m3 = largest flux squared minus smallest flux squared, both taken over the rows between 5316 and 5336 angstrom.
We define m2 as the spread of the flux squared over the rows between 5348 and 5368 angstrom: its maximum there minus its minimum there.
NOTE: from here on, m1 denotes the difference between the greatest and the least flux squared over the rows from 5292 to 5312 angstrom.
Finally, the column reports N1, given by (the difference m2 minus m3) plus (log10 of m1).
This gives -1.43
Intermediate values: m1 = 0.039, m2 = 0.038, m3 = 0.061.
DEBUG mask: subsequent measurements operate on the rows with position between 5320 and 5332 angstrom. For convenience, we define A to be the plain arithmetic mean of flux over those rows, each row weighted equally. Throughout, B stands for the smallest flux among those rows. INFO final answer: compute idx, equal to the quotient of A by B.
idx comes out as 1.02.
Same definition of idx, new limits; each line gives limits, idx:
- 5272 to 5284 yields 1.03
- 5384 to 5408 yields 1.04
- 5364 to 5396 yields 1.01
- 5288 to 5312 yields 1.02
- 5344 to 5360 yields 1.01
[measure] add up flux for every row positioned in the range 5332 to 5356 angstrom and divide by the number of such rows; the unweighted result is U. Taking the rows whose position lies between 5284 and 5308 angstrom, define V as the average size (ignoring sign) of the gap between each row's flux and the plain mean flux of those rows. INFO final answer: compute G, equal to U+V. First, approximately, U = 0.730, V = 0.0082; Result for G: 0.738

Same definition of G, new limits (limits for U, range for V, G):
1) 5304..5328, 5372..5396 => 0.739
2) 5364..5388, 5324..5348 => 0.735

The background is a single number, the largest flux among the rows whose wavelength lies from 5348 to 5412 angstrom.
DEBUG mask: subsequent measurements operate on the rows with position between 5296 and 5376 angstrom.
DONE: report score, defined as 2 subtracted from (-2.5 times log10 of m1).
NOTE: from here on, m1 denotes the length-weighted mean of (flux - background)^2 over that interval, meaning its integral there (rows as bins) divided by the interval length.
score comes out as 5.9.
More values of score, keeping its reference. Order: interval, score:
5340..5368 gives 6.7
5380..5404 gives 5.0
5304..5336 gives 5.6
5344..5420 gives 5.2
